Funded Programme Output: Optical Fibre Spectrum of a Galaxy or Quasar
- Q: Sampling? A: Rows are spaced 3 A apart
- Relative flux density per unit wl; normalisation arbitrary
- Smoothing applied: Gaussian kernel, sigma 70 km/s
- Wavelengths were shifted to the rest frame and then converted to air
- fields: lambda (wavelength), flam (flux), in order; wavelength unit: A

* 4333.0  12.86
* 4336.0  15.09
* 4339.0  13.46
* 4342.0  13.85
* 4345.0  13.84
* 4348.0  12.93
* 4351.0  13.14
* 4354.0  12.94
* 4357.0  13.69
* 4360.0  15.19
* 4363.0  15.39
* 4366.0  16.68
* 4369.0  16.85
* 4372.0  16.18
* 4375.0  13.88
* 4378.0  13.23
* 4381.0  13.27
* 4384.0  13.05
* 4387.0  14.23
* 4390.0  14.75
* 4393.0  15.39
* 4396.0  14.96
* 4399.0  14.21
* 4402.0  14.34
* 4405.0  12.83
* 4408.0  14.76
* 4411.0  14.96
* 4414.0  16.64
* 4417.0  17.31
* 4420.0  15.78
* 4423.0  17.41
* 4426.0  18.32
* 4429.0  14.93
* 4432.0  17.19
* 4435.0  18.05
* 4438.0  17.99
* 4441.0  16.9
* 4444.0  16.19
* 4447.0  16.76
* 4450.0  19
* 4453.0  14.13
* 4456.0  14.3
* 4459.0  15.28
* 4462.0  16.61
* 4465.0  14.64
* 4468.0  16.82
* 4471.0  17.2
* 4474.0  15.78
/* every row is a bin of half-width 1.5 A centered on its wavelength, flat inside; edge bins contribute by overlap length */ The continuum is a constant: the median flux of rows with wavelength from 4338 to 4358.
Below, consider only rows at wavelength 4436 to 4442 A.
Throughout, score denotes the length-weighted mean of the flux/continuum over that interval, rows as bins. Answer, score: 1.30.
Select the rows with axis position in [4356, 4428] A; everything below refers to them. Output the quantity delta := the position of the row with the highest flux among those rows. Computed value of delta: 4426.0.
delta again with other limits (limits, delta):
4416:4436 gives 4426.0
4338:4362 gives 4360.0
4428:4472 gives 4450.0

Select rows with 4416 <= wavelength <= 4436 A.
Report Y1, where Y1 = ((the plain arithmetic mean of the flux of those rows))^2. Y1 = 289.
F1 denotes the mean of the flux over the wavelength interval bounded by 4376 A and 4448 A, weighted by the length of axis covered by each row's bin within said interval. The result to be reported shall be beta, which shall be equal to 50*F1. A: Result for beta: 777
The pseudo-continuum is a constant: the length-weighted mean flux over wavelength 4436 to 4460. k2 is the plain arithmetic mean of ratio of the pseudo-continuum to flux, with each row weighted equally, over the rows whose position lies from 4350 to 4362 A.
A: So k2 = 1.20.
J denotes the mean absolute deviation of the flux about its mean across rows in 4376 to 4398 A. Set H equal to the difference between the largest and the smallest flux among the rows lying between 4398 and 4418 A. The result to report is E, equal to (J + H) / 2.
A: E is 2.64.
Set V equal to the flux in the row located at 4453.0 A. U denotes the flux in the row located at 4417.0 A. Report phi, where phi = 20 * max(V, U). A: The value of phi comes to 346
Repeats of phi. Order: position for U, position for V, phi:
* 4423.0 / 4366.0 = 348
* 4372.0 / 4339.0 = 324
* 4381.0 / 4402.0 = 287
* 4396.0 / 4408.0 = 299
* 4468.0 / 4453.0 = 336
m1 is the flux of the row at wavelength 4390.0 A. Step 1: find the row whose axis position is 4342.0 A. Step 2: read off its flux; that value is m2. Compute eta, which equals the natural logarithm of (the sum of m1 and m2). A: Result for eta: 3.35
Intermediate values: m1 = 14.75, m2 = 13.85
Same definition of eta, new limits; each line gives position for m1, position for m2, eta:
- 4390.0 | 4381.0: 3.33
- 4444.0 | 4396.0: 3.44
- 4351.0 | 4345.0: 3.30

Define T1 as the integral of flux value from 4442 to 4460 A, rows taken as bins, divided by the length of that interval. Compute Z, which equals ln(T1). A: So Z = 2.77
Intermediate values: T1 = 16.0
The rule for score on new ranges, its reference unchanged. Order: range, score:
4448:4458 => 1.18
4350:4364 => 1.04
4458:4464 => 1.18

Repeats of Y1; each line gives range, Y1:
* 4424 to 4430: 276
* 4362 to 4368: 257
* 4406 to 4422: 252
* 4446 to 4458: 258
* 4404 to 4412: 201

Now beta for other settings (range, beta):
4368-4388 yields 716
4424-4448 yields 853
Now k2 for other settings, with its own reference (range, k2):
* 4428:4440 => 0.97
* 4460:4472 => 1.01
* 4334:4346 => 1.17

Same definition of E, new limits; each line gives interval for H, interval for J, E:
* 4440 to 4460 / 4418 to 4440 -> 2.93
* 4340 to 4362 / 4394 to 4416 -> 1.51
